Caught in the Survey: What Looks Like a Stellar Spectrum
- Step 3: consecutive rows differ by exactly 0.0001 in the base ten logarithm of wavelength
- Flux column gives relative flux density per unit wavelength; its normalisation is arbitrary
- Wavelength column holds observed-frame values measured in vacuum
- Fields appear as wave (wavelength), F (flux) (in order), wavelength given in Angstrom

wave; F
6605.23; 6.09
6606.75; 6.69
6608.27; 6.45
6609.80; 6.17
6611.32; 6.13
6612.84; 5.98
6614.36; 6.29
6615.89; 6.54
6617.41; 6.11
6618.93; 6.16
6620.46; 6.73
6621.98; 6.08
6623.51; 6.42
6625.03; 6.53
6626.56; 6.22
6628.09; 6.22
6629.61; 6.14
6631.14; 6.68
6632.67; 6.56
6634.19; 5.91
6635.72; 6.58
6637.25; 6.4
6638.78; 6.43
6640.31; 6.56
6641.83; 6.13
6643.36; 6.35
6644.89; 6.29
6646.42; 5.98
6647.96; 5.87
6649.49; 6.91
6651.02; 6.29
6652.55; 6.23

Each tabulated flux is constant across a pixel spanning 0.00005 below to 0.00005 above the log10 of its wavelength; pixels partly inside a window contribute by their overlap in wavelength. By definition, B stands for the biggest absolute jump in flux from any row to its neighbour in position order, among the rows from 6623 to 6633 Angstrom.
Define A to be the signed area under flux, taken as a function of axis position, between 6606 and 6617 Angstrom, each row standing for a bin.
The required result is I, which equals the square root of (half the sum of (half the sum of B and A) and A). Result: 7.226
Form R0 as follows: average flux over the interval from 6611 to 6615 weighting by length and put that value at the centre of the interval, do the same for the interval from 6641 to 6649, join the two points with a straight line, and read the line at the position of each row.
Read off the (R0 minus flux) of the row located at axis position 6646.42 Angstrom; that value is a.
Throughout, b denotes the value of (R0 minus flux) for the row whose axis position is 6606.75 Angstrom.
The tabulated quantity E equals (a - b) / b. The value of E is -1.3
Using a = 0.18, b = -0.56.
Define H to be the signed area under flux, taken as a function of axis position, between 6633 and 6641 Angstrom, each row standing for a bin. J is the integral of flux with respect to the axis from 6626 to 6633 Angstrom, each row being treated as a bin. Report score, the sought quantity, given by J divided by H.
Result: 0.87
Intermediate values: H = 51.1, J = 44.5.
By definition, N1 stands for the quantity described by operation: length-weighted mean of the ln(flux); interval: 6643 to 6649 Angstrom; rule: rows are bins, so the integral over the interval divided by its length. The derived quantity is 1.81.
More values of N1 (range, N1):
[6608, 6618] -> 1.83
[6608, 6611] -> 1.83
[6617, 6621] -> 1.84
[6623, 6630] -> 1.84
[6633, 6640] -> 1.85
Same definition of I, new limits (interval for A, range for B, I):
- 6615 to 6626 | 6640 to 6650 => 7.262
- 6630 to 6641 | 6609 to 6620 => 7.291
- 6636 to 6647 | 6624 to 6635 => 7.235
